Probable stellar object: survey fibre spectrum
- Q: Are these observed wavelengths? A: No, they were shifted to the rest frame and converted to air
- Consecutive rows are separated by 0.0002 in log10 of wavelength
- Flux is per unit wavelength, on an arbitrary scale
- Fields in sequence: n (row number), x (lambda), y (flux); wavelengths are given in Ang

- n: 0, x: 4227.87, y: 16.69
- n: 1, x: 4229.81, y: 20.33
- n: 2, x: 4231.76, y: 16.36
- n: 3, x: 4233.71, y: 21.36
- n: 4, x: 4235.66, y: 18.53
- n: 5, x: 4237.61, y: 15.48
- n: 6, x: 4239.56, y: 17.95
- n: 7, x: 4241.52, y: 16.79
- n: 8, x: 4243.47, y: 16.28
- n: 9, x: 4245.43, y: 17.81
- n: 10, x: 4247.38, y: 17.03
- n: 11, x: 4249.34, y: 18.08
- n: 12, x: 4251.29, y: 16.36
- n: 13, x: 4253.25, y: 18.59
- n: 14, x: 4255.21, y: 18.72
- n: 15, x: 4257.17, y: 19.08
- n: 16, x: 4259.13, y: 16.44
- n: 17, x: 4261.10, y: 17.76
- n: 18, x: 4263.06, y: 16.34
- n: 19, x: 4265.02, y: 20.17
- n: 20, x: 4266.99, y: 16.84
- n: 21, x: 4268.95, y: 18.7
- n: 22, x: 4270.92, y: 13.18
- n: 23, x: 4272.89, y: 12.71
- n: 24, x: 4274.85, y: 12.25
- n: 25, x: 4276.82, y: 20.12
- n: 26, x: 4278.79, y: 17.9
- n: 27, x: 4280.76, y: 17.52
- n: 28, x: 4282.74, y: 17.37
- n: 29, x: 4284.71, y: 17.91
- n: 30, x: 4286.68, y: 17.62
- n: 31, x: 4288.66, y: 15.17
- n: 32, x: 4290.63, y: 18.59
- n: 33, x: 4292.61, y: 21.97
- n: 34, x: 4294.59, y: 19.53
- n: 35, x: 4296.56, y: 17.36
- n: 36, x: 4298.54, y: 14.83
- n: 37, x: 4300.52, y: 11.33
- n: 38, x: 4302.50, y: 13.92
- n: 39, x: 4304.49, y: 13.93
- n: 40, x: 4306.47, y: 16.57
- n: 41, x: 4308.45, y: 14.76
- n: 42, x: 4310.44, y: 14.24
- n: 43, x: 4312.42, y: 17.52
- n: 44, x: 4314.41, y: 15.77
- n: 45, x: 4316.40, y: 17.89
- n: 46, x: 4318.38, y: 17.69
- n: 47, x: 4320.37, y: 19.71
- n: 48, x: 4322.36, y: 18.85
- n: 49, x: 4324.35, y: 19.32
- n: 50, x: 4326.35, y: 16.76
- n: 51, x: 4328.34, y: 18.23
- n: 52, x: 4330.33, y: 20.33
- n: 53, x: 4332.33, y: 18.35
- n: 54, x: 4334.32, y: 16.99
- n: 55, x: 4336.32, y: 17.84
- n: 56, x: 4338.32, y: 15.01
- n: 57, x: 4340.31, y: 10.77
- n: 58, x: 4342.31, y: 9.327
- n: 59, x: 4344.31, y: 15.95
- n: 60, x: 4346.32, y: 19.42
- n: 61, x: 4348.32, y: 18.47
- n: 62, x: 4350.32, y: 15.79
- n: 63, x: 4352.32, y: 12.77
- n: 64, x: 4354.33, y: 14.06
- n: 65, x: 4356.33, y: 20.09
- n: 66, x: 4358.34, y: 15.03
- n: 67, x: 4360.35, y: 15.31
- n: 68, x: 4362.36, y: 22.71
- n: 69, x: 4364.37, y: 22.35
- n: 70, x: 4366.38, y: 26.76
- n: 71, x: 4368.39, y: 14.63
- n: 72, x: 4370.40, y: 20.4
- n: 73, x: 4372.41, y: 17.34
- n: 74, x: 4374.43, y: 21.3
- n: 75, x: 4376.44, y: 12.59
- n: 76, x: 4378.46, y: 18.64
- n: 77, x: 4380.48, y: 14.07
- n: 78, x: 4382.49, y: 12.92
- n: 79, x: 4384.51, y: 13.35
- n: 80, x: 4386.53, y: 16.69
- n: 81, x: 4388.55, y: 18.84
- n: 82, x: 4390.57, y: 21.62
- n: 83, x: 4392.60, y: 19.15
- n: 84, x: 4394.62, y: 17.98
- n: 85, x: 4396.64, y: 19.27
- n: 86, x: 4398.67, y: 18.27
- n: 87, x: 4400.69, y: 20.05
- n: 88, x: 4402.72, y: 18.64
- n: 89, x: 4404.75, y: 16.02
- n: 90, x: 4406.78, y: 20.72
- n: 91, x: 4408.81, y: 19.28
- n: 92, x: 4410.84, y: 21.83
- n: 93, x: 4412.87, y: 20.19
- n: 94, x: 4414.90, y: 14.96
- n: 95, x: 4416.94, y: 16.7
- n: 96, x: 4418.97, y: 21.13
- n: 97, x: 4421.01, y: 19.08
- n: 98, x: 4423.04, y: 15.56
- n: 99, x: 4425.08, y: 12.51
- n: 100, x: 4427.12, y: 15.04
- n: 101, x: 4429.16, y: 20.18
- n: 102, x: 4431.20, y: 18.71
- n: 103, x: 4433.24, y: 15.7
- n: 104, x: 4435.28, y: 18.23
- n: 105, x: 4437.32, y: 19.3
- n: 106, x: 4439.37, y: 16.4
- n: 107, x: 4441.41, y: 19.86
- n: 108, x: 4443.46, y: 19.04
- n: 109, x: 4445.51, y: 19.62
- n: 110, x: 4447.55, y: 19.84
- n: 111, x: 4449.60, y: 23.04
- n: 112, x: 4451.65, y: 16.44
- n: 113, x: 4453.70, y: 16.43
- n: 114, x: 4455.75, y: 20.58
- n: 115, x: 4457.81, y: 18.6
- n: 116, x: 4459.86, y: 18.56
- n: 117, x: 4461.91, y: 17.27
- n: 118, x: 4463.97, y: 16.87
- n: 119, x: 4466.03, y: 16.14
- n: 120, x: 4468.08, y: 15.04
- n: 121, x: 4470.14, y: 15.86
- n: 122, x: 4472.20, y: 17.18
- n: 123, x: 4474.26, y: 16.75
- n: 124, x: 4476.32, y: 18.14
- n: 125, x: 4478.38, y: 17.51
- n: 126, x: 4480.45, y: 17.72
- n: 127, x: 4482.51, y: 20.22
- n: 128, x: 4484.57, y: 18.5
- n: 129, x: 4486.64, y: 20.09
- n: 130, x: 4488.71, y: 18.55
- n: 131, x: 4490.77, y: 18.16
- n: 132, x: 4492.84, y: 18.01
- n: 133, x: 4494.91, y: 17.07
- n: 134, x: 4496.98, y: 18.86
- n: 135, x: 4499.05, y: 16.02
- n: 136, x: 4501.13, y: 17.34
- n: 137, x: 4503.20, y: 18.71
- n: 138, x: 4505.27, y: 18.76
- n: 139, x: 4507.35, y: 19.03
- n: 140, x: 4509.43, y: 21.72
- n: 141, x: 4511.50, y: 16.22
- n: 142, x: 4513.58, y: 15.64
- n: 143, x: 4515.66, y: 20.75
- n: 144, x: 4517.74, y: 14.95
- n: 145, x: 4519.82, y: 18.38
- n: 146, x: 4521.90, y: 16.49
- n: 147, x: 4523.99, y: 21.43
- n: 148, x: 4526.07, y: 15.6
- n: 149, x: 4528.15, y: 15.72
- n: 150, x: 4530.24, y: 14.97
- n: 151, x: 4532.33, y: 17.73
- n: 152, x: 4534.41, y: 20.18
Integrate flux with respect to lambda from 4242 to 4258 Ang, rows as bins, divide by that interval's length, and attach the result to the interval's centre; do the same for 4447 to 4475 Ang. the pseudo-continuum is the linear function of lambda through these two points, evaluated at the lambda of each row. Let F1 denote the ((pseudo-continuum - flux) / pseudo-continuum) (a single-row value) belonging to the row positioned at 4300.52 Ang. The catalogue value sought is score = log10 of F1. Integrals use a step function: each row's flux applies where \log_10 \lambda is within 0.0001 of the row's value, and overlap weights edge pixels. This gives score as -0.4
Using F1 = 0.360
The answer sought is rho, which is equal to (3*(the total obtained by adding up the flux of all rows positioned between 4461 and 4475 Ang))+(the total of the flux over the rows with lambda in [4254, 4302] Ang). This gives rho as 755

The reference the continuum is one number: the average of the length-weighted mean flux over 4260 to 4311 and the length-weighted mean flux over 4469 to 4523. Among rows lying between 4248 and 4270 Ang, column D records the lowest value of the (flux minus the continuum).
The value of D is -1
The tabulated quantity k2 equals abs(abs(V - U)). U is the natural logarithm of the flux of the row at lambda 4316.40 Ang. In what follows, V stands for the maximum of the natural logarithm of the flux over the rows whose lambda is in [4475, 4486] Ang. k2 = 0.12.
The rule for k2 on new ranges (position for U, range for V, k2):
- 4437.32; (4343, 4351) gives 0.01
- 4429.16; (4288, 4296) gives 0.08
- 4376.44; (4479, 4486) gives 0.47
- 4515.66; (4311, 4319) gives 0.15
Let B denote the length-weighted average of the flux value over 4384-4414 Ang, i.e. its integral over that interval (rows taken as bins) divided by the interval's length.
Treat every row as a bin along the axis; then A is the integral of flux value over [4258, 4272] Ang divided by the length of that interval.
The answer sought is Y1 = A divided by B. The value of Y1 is 0.90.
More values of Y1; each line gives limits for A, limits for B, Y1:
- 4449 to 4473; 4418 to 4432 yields 1.01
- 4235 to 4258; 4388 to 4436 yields 0.96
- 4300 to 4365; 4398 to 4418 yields 0.89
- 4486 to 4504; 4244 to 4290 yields 1.05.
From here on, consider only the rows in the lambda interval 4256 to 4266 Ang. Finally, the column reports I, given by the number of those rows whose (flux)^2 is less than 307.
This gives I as 2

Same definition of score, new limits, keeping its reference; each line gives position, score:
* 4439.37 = -1.1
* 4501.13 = -1.7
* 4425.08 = -0.5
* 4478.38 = -1.9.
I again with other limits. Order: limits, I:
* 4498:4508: 2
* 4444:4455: 2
